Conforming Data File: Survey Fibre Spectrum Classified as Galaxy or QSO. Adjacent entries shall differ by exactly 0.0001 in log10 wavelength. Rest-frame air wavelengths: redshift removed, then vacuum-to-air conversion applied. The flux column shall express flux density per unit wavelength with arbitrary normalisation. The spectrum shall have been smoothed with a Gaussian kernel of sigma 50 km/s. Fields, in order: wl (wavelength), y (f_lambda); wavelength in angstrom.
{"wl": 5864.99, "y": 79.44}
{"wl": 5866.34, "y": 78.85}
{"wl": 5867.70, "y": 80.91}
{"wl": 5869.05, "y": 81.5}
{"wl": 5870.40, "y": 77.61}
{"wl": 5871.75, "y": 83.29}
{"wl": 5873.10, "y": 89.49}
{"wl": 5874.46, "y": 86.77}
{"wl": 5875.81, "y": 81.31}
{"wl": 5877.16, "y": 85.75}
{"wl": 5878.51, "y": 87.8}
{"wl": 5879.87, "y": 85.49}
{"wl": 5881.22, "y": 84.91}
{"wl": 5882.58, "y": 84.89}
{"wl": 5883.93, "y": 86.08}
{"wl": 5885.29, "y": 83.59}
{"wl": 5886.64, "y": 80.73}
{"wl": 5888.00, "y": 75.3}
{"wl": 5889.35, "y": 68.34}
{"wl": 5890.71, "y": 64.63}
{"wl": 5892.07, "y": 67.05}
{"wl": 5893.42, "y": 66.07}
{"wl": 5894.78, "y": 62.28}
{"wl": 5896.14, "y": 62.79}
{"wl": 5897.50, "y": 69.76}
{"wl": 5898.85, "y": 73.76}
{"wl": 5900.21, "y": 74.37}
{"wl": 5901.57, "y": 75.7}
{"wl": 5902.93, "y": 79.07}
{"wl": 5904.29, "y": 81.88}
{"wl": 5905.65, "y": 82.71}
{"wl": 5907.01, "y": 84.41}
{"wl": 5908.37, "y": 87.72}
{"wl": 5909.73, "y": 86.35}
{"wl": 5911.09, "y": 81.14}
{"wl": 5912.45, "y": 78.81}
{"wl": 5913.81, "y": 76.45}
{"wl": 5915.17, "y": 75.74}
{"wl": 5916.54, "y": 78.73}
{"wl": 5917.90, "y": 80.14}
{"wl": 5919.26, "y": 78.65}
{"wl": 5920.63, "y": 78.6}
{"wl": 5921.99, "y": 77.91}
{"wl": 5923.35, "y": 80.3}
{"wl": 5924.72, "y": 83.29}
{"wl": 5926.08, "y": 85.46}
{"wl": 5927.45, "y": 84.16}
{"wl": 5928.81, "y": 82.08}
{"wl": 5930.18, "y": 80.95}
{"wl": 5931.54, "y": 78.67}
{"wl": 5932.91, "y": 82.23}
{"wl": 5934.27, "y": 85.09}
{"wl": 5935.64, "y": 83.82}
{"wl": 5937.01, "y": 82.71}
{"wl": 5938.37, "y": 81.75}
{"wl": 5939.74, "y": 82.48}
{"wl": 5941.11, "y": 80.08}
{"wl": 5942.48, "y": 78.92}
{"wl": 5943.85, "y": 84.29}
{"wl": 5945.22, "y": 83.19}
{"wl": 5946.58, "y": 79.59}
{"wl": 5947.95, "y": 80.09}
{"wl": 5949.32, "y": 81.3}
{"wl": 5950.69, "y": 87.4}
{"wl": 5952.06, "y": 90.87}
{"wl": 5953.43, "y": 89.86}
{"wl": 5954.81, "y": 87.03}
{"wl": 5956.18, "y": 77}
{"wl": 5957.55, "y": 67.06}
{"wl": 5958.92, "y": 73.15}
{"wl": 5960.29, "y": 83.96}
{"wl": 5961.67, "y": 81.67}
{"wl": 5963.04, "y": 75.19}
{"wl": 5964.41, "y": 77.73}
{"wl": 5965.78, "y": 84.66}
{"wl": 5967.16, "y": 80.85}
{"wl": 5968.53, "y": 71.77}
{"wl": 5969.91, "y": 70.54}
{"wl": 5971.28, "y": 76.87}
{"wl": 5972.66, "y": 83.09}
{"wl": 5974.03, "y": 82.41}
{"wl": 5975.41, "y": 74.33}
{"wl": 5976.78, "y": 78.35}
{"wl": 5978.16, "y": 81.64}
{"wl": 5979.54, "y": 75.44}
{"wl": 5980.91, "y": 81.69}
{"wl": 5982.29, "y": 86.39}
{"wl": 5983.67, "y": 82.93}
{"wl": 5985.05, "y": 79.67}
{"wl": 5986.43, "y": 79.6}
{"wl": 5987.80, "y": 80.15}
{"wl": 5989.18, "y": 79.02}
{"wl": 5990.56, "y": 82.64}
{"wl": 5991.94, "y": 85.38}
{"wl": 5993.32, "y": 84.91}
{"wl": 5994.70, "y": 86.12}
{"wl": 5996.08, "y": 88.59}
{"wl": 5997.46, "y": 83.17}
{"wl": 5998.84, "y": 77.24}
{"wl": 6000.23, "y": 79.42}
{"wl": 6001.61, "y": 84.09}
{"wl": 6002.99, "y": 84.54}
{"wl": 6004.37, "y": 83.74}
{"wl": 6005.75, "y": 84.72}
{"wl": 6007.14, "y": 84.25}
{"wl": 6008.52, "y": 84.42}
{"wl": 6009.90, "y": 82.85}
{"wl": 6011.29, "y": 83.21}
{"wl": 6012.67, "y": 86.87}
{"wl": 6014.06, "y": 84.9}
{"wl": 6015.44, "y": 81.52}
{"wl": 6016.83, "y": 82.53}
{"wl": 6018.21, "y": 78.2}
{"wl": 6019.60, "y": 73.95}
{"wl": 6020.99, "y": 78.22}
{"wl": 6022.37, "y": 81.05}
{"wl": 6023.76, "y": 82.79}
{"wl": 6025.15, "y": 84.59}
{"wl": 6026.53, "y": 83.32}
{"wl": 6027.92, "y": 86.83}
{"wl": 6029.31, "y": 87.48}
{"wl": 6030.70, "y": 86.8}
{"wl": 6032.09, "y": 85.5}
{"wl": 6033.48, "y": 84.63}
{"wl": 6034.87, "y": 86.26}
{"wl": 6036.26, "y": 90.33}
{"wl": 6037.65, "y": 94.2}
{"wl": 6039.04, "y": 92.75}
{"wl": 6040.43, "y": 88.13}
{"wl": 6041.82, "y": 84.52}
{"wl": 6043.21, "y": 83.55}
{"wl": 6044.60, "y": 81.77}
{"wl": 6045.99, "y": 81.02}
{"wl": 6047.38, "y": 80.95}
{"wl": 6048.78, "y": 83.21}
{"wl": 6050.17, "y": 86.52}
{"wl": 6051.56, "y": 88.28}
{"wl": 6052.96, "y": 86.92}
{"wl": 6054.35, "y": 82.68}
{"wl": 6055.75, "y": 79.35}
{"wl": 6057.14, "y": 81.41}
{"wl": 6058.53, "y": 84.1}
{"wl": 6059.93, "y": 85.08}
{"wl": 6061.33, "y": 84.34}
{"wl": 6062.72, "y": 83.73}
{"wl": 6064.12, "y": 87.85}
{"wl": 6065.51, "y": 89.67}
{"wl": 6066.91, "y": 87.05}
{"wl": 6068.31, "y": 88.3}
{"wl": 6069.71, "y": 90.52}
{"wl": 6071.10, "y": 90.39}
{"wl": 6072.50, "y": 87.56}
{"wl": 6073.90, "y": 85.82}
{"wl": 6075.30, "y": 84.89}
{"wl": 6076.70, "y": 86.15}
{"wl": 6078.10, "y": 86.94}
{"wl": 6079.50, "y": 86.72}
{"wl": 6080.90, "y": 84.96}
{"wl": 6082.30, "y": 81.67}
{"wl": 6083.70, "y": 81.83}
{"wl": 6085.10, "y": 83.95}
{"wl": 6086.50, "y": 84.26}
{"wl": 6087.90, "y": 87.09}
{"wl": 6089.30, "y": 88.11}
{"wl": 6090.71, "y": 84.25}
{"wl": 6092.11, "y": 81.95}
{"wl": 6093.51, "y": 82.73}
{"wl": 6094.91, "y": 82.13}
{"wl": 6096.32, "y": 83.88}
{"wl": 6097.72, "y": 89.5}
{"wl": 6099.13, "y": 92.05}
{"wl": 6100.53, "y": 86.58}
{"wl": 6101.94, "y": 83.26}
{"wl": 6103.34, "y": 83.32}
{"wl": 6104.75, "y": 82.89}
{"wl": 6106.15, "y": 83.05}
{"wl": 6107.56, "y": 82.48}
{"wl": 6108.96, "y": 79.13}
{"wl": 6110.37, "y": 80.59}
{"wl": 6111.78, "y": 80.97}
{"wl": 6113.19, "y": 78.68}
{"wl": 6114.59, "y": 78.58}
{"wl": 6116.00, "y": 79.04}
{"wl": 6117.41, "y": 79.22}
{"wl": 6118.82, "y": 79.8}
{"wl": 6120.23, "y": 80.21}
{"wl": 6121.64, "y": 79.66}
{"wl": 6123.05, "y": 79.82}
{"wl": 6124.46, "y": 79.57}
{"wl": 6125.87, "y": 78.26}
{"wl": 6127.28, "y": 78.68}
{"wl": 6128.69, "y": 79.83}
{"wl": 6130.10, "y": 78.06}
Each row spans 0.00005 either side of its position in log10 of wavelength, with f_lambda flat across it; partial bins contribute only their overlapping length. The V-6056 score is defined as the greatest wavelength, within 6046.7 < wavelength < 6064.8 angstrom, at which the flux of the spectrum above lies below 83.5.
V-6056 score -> 6057.14 angstrom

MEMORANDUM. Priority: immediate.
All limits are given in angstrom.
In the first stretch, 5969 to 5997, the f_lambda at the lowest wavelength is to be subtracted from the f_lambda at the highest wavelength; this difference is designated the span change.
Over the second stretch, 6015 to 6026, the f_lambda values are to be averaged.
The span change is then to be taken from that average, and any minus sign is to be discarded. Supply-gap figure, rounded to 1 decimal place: 62.3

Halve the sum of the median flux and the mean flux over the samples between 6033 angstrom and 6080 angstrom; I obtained 86.1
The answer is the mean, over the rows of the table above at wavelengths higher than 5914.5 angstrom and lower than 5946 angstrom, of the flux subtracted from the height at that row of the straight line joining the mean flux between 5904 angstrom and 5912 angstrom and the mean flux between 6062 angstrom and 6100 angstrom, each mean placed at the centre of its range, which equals 3.0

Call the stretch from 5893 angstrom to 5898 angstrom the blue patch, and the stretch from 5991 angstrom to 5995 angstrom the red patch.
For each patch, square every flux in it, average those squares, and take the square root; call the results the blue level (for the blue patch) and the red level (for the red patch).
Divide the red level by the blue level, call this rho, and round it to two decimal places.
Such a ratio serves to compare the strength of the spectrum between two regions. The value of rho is 1.31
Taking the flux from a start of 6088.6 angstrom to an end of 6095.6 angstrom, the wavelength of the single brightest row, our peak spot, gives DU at 6089.30 angstrom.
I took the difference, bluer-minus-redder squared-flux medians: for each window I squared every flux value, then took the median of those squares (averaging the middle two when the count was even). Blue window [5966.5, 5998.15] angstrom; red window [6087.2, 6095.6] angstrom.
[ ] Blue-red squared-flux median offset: -306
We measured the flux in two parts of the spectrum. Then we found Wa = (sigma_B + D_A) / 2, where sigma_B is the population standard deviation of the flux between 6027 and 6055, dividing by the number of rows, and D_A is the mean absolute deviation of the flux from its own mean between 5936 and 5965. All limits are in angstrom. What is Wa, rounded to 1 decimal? 3.7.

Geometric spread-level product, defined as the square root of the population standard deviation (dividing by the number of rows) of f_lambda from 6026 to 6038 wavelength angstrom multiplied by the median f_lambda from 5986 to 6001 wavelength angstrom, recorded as 15.9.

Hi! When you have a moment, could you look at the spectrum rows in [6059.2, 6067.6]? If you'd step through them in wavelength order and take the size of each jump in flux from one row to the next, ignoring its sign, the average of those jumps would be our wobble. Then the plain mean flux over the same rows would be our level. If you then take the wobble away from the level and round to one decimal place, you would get 84.3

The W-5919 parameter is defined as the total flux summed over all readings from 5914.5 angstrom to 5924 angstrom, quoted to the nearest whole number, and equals 550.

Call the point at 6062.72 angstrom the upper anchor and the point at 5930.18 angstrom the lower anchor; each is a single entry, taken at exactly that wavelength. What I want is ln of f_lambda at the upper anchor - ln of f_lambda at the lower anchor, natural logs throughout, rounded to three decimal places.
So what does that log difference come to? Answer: 0.034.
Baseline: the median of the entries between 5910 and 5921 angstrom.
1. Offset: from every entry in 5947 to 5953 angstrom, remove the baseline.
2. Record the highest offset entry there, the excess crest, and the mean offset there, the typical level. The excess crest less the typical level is 6.0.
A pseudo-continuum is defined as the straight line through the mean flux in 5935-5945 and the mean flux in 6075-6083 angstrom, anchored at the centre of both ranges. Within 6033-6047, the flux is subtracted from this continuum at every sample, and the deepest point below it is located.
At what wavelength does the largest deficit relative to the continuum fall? 6045.99 angstrom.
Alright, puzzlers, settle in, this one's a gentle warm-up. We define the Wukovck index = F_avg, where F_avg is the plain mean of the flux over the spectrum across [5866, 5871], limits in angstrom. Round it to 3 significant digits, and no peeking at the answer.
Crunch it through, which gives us 79.7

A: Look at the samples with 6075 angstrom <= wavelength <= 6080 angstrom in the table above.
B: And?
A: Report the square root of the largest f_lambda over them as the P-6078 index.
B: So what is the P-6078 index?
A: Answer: 9.32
